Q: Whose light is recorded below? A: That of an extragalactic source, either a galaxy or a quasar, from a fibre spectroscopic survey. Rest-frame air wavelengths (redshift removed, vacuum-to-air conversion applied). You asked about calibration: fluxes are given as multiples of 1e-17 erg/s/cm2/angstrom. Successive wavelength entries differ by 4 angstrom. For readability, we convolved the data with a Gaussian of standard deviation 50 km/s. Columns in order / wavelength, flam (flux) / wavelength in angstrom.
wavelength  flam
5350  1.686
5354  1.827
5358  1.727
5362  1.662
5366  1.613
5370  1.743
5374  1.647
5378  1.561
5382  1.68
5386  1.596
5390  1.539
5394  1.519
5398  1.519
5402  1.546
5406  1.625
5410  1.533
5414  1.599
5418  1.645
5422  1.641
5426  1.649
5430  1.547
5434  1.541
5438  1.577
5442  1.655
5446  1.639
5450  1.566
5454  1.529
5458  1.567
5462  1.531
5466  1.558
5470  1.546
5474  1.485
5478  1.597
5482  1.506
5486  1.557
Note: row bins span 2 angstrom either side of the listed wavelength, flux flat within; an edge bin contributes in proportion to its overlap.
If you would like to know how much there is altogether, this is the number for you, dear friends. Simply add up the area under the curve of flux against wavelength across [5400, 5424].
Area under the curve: 38.4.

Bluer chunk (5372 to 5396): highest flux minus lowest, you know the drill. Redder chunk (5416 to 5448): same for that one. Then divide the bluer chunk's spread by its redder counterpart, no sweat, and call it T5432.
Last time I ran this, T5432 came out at 1.4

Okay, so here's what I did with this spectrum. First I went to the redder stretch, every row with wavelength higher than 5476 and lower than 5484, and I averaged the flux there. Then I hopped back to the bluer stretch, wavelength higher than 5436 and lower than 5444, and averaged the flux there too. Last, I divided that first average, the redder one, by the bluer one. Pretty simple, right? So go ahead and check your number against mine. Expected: 0.96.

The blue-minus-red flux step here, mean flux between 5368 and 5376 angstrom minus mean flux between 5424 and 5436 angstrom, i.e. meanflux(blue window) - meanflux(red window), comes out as 0.12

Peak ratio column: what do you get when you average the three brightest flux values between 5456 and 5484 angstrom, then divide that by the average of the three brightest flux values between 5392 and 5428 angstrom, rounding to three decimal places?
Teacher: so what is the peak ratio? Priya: 0.957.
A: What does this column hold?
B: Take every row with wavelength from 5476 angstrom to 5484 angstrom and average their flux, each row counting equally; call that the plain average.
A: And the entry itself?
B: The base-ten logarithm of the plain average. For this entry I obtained 0.191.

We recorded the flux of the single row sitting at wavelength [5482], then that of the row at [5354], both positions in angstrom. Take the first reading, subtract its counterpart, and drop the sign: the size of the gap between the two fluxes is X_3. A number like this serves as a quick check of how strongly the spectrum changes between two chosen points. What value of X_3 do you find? 0.32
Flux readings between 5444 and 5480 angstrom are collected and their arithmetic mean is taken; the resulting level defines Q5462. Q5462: 1.56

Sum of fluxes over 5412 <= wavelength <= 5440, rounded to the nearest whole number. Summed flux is 11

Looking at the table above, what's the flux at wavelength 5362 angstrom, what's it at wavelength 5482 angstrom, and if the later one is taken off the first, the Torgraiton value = 0.16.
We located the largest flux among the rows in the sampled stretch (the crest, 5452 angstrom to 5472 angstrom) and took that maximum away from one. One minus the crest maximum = -0.567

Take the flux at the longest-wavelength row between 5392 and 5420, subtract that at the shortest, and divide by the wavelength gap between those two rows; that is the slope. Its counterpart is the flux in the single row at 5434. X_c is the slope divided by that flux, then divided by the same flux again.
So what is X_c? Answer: 0.0022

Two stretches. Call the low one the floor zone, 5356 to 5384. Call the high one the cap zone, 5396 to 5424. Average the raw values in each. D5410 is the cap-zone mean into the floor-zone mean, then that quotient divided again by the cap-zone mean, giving 0.660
